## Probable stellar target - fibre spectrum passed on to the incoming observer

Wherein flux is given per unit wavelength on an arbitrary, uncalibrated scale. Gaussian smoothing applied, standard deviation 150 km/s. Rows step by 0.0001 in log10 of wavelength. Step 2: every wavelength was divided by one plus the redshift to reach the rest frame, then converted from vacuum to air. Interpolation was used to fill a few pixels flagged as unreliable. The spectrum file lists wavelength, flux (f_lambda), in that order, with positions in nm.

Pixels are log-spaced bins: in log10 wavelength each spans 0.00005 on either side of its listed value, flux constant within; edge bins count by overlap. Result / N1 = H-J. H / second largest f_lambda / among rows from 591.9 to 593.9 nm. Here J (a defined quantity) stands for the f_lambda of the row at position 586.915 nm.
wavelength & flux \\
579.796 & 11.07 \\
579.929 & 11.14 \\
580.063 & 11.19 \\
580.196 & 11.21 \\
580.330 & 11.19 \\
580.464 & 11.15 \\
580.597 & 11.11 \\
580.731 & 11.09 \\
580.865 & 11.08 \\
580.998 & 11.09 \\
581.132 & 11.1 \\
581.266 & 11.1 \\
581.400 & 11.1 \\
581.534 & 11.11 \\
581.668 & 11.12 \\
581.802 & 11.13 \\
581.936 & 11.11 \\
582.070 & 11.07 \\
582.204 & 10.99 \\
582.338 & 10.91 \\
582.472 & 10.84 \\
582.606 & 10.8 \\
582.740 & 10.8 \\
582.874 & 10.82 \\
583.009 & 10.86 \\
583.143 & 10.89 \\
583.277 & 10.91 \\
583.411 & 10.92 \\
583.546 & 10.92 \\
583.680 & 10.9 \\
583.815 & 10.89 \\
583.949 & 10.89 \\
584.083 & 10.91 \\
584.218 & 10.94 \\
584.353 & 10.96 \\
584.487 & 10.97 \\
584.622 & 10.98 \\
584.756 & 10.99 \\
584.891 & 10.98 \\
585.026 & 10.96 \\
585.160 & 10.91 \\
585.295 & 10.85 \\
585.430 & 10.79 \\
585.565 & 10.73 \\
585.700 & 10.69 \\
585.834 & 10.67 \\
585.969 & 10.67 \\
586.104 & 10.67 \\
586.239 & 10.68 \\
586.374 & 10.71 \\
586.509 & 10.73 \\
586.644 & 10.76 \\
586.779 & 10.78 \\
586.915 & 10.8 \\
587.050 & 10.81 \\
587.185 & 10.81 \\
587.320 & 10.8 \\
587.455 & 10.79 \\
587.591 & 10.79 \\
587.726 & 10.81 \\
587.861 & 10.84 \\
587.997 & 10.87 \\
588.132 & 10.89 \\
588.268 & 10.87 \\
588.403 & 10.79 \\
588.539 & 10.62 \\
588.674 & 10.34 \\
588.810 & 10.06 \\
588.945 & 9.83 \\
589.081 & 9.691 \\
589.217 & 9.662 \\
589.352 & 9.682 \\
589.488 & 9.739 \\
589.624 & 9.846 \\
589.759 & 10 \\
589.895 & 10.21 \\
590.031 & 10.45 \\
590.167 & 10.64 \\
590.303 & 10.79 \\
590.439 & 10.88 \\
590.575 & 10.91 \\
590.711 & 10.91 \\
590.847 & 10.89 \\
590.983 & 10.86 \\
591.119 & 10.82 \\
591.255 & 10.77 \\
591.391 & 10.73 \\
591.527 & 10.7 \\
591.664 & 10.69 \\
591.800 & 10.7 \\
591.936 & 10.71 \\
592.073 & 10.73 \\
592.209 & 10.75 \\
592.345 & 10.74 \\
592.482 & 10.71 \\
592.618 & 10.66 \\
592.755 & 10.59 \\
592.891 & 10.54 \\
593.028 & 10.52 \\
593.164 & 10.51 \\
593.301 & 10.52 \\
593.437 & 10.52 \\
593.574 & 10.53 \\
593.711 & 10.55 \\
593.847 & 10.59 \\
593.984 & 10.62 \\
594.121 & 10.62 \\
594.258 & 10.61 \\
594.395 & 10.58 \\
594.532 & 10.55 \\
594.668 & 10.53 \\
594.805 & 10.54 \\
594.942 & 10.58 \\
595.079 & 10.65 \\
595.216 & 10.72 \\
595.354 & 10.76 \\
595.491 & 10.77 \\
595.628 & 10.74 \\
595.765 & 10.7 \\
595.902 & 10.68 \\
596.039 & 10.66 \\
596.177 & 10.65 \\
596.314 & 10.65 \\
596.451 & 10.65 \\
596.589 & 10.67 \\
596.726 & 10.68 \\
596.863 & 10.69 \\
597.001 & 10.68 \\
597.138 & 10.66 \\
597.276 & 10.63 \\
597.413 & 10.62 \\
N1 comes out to -0.06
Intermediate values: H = 10.74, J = 10.8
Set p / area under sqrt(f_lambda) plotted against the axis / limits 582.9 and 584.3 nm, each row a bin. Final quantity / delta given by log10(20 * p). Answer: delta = 1.97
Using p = 4.62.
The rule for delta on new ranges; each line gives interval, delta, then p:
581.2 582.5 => 1.94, 4.32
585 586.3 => 1.93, 4.27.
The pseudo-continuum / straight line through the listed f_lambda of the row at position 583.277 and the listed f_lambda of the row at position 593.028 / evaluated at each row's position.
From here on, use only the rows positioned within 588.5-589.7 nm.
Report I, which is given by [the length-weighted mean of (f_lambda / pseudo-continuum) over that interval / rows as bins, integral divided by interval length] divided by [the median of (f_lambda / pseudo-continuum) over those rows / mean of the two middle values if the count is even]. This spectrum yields 1.01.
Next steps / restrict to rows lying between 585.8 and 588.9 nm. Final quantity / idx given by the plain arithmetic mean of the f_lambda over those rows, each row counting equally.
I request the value 10.7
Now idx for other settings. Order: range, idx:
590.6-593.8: 10.7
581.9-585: 10.9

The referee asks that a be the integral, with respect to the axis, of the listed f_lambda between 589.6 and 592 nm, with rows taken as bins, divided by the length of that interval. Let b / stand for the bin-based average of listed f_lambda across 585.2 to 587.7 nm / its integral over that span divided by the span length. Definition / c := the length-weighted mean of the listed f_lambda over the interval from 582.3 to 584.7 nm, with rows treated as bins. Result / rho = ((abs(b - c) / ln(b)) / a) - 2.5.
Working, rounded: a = 10.7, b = 10.8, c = 10.9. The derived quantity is -2.49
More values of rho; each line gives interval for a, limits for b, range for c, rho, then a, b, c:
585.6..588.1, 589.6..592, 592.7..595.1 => -2.50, 10.8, 10.7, 10.6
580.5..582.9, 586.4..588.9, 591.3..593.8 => -2.50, 11.0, 10.7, 10.6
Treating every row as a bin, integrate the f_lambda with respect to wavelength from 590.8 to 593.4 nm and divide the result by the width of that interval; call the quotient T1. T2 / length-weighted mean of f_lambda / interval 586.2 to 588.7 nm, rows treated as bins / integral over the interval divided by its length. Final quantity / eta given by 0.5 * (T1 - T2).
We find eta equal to -0.04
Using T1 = 10.7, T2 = 10.8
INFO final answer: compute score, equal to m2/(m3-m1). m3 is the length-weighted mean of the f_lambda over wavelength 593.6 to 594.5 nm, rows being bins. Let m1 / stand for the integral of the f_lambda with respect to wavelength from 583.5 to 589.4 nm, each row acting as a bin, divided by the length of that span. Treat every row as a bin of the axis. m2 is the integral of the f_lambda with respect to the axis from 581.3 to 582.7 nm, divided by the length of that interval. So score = -95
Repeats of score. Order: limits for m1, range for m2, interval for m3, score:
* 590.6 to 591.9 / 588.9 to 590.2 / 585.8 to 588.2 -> -467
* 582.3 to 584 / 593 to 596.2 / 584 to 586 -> -6100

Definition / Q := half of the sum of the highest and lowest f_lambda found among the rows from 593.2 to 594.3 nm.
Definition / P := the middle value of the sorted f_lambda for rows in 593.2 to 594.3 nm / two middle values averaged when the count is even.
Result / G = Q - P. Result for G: 0.000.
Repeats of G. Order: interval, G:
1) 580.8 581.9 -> 0.005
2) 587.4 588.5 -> 0.015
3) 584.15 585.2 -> -0.015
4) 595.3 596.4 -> 0.020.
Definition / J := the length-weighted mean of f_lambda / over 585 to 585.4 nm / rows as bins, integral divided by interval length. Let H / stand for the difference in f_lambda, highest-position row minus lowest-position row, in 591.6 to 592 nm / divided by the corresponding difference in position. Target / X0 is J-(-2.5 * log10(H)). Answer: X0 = 8.06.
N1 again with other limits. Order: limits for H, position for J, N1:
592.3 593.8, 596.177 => 0.06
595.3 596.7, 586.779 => -0.02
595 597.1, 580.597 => -0.35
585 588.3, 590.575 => 0.00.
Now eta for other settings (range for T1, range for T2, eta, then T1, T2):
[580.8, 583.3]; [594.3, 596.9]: 0.17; 11.0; 10.7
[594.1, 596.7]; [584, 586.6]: -0.09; 10.6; 10.8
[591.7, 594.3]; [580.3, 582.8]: -0.21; 10.6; 11.0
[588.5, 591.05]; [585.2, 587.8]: -0.22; 10.3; 10.8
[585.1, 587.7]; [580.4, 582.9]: -0.14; 10.8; 11.0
